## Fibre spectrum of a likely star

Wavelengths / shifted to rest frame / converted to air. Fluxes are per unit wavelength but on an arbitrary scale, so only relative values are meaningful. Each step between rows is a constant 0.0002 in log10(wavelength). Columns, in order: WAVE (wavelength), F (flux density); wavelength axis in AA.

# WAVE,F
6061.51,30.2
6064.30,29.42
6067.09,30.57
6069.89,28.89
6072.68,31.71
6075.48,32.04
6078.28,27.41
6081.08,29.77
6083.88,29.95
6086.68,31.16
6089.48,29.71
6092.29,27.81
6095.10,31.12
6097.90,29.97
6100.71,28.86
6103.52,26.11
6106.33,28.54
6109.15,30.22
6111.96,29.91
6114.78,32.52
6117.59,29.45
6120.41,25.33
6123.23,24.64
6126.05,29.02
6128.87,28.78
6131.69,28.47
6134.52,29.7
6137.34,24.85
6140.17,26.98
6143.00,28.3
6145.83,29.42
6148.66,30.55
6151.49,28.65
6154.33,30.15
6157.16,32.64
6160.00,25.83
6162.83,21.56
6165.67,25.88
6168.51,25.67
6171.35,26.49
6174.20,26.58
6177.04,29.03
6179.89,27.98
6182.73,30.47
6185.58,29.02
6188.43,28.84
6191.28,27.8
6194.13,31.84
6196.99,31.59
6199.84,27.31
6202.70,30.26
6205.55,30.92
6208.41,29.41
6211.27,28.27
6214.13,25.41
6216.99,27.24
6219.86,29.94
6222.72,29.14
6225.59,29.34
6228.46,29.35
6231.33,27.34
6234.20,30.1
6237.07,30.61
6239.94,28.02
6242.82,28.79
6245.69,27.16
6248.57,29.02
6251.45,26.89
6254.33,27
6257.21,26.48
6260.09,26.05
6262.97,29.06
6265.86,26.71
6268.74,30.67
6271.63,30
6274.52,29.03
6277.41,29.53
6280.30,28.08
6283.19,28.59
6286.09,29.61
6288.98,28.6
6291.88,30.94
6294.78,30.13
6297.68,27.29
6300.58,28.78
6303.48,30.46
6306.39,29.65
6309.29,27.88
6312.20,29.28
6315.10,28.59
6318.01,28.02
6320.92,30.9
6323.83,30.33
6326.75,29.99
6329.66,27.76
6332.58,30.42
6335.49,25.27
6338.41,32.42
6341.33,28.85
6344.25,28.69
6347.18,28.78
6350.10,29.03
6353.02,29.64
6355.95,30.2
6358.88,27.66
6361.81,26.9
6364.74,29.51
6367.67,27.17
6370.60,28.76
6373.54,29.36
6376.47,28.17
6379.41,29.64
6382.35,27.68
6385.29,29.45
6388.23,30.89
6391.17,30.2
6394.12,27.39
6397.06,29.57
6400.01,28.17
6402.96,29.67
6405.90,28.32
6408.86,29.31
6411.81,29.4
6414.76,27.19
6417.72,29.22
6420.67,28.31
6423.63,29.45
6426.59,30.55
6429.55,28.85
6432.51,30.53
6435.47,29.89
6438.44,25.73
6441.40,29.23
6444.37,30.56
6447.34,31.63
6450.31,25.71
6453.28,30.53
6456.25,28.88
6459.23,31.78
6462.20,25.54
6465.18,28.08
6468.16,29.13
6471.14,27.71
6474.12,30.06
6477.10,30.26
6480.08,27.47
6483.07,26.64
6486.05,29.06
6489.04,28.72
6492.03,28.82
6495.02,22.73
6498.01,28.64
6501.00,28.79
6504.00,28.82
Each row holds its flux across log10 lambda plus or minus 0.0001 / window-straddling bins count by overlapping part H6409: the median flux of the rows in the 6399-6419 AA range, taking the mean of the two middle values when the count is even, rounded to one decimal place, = 29.2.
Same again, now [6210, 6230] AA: 29.1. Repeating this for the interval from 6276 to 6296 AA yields 29.5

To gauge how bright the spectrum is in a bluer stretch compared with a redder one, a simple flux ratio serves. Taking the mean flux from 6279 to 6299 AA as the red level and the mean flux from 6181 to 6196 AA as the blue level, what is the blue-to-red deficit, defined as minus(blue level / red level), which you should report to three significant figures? -1.02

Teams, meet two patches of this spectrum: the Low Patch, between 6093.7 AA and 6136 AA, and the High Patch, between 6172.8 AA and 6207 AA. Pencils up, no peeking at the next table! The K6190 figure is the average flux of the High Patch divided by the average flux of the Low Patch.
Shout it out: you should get 1.02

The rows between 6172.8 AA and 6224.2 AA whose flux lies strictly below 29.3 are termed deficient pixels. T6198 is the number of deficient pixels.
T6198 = 11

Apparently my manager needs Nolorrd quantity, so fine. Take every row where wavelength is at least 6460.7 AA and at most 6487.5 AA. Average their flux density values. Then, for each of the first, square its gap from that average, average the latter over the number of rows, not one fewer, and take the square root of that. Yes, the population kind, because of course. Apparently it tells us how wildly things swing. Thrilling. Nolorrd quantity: 1.48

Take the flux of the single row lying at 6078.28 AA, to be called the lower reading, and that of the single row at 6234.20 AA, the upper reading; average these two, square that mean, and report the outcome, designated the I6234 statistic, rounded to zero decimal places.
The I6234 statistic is 827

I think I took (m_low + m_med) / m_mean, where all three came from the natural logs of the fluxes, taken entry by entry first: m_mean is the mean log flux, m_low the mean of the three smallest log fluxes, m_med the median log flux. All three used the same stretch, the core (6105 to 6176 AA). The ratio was 1.96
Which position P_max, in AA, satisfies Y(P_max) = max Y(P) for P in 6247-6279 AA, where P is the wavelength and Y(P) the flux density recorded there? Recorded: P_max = 6268.74 AA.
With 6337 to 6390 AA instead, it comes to 6338.41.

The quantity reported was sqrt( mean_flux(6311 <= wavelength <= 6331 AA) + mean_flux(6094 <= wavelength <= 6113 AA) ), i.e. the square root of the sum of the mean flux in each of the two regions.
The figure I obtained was 7.65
